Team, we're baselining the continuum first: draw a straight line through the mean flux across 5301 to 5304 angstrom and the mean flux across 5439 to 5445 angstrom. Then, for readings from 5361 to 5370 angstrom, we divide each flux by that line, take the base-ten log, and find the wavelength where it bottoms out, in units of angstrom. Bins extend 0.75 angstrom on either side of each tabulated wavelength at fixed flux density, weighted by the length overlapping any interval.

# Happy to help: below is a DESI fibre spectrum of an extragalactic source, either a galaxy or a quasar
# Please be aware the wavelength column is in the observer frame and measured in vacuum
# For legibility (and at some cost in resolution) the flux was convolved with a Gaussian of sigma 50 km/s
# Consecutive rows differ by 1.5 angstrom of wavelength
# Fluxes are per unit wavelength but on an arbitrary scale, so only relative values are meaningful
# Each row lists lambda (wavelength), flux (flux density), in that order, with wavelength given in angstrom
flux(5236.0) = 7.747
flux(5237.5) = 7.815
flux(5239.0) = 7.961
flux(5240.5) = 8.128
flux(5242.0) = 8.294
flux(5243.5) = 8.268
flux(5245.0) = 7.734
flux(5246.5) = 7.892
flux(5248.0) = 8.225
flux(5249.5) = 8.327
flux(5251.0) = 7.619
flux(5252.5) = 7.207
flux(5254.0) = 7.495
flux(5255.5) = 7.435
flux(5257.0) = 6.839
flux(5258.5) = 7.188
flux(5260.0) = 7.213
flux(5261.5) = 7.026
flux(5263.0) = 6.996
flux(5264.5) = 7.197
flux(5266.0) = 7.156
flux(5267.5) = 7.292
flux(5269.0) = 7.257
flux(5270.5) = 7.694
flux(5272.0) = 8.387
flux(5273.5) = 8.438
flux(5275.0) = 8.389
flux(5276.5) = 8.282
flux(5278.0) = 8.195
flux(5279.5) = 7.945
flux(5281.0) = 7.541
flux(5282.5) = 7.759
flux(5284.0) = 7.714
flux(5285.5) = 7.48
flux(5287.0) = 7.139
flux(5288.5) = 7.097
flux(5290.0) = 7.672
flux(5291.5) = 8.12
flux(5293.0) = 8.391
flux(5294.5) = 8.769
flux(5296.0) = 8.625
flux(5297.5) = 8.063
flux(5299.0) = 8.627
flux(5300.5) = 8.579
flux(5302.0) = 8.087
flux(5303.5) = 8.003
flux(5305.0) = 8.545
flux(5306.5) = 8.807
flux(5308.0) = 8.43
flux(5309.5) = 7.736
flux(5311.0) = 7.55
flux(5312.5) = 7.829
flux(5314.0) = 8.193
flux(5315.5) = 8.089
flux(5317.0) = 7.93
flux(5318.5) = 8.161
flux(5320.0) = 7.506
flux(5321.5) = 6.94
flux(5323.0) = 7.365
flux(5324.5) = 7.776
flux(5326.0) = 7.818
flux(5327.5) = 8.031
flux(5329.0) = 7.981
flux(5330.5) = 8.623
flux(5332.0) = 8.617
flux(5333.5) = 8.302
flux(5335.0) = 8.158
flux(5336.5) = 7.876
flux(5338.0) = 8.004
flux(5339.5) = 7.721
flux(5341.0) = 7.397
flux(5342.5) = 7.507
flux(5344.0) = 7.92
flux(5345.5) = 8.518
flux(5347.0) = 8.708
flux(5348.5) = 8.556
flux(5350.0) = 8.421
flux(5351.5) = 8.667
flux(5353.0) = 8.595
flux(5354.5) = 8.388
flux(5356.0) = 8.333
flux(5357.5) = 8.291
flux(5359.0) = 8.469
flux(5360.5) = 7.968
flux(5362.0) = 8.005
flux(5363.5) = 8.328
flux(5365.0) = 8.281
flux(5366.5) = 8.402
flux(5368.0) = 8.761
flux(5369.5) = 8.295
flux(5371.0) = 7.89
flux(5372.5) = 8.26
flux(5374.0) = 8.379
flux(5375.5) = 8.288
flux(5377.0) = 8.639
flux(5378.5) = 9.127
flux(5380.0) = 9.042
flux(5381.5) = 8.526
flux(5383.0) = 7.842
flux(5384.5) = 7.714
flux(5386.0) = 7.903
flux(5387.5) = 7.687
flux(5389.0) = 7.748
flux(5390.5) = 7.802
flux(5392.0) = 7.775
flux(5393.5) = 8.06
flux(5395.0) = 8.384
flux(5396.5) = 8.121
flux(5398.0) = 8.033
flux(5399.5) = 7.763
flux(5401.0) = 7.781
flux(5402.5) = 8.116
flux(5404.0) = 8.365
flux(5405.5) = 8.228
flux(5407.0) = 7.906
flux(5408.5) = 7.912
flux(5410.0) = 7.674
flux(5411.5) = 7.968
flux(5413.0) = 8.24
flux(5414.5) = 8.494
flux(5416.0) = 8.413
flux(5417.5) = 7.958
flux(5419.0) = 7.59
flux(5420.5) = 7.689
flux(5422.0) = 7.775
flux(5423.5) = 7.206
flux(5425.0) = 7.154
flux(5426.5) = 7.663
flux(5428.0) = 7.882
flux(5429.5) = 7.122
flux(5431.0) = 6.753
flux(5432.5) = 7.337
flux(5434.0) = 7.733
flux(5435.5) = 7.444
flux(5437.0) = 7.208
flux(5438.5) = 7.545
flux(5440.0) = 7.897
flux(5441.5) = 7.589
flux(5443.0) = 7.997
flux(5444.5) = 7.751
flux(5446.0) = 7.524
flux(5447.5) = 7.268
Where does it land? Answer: 5362.0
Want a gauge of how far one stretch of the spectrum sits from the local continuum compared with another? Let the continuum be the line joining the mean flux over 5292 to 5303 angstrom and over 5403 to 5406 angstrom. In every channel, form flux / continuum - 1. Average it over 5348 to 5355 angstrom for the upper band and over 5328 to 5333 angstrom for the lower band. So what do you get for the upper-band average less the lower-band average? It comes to 0.02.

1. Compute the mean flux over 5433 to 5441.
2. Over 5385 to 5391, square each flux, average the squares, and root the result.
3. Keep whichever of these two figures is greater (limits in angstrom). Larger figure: 7.79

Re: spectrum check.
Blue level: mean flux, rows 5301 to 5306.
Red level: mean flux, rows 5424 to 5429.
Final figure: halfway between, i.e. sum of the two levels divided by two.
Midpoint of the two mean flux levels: 7.89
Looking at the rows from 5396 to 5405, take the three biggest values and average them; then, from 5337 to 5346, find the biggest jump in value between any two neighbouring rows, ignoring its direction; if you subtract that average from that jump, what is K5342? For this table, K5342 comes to -7.60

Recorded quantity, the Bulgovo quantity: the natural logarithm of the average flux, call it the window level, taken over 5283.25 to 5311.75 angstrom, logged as 2.09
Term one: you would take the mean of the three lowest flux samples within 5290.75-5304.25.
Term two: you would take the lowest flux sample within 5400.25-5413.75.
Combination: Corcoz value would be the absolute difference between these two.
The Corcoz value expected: 0.38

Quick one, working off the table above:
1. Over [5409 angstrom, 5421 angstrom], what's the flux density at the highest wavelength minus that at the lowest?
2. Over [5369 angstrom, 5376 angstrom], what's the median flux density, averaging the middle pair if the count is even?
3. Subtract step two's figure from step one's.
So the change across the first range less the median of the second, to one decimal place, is -8.3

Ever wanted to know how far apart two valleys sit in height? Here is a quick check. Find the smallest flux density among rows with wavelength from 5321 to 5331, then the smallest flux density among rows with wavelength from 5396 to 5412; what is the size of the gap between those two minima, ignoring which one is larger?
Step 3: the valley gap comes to 0.73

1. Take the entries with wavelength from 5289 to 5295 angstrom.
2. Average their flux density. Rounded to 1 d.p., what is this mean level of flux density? 8.2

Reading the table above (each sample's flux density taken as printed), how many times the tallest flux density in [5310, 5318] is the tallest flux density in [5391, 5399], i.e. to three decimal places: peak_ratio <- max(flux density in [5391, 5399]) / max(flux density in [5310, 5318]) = 1.023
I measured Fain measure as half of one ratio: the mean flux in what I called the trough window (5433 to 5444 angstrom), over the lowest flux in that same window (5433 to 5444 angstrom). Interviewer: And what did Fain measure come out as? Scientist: 0.529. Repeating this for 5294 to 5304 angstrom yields 0.524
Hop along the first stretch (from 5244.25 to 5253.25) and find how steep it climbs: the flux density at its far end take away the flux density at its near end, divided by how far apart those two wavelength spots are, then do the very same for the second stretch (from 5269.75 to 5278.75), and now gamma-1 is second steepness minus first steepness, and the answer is 0.14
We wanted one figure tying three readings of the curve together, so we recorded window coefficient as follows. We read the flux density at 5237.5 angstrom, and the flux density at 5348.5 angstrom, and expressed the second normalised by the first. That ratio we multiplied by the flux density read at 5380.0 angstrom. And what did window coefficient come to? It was 9.9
